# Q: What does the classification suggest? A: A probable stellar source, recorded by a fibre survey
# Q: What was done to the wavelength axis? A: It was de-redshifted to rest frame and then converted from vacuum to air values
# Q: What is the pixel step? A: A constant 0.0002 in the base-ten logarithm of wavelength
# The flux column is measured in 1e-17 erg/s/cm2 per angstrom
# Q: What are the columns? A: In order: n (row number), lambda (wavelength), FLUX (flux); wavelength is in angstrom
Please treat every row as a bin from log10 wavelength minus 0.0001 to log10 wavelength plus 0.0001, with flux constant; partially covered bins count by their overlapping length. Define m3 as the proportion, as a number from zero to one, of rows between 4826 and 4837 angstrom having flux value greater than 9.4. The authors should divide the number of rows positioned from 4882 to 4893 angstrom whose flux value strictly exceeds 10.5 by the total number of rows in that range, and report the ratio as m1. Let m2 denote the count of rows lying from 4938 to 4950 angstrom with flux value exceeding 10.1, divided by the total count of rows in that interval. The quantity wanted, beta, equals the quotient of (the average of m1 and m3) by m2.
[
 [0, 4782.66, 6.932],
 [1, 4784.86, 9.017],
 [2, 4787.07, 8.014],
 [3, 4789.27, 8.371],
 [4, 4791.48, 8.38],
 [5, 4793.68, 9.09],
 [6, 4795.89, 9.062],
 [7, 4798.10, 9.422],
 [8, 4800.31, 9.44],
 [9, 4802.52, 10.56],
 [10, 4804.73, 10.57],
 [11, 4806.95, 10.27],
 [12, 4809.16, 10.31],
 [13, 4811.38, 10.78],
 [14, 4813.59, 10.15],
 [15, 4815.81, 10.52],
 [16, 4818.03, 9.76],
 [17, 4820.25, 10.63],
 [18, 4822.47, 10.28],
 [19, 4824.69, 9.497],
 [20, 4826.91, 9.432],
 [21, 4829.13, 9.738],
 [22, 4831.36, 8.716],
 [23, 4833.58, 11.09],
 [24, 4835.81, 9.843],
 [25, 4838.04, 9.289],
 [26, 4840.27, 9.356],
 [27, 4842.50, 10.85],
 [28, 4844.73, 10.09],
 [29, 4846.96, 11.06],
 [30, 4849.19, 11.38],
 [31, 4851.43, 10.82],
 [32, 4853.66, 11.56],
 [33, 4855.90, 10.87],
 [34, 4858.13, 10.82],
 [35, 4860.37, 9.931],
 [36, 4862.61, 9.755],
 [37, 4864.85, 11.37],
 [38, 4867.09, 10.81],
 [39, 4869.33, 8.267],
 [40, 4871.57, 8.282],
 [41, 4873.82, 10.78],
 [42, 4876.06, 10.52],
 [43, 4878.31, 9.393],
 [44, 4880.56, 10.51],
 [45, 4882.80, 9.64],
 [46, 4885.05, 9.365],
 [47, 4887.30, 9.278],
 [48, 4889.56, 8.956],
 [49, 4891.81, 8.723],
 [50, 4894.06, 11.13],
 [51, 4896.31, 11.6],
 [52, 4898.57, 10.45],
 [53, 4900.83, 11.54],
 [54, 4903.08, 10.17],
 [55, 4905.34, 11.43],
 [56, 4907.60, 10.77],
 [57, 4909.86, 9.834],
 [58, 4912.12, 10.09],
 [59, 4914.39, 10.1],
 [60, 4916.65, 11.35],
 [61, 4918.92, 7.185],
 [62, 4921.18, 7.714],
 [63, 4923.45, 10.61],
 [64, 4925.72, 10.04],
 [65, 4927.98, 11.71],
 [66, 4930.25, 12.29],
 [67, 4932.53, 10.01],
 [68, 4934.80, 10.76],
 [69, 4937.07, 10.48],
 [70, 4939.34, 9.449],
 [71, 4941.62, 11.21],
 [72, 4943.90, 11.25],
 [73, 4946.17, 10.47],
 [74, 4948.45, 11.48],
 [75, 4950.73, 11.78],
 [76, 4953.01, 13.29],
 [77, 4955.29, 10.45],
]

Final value 0.5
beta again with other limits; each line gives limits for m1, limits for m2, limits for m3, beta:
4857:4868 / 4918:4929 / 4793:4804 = 1.5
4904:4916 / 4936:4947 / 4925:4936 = 0.9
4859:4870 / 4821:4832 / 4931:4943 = 3.5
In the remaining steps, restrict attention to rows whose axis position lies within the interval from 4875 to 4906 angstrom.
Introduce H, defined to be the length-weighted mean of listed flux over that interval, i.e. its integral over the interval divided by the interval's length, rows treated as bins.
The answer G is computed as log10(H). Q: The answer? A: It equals 1.01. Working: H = 10.2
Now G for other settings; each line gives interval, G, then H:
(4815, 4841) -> 0.99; 9.8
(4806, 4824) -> 1.01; 10.3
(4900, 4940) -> 1.01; 10.3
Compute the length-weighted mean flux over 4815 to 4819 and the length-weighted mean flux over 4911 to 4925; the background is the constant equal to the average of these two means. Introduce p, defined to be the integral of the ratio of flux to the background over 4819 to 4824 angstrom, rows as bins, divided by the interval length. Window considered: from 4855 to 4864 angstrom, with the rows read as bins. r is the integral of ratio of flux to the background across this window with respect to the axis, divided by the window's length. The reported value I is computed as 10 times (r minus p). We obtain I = 0.01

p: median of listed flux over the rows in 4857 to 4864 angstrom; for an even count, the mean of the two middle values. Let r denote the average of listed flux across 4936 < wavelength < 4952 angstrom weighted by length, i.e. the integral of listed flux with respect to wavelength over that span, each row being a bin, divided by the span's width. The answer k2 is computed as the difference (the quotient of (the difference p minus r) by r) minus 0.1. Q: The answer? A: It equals -0.19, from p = 9.9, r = 10.9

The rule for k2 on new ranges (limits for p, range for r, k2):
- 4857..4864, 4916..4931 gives -0.11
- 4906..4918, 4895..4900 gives -0.19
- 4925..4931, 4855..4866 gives 0.01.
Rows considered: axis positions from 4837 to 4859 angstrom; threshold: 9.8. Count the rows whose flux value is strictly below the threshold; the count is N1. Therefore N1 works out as 2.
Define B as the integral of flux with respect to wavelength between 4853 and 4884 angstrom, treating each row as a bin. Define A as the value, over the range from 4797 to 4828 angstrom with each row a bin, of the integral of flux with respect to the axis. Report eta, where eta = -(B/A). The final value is -1.00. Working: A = 314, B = 315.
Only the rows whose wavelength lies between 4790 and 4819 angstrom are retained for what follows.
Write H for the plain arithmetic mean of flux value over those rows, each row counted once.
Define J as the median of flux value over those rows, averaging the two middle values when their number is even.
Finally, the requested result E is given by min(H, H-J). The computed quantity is -0.3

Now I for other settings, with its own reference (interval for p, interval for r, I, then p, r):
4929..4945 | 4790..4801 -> -1.77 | 1.10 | 0.92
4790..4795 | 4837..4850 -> 1.63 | 0.89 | 1.05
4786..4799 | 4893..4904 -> 2.32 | 0.89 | 1.12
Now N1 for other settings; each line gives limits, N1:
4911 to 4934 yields 2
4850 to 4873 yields 3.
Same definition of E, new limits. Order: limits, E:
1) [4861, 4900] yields 0.2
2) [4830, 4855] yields -0.5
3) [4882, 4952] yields -0.1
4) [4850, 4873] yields -0.6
